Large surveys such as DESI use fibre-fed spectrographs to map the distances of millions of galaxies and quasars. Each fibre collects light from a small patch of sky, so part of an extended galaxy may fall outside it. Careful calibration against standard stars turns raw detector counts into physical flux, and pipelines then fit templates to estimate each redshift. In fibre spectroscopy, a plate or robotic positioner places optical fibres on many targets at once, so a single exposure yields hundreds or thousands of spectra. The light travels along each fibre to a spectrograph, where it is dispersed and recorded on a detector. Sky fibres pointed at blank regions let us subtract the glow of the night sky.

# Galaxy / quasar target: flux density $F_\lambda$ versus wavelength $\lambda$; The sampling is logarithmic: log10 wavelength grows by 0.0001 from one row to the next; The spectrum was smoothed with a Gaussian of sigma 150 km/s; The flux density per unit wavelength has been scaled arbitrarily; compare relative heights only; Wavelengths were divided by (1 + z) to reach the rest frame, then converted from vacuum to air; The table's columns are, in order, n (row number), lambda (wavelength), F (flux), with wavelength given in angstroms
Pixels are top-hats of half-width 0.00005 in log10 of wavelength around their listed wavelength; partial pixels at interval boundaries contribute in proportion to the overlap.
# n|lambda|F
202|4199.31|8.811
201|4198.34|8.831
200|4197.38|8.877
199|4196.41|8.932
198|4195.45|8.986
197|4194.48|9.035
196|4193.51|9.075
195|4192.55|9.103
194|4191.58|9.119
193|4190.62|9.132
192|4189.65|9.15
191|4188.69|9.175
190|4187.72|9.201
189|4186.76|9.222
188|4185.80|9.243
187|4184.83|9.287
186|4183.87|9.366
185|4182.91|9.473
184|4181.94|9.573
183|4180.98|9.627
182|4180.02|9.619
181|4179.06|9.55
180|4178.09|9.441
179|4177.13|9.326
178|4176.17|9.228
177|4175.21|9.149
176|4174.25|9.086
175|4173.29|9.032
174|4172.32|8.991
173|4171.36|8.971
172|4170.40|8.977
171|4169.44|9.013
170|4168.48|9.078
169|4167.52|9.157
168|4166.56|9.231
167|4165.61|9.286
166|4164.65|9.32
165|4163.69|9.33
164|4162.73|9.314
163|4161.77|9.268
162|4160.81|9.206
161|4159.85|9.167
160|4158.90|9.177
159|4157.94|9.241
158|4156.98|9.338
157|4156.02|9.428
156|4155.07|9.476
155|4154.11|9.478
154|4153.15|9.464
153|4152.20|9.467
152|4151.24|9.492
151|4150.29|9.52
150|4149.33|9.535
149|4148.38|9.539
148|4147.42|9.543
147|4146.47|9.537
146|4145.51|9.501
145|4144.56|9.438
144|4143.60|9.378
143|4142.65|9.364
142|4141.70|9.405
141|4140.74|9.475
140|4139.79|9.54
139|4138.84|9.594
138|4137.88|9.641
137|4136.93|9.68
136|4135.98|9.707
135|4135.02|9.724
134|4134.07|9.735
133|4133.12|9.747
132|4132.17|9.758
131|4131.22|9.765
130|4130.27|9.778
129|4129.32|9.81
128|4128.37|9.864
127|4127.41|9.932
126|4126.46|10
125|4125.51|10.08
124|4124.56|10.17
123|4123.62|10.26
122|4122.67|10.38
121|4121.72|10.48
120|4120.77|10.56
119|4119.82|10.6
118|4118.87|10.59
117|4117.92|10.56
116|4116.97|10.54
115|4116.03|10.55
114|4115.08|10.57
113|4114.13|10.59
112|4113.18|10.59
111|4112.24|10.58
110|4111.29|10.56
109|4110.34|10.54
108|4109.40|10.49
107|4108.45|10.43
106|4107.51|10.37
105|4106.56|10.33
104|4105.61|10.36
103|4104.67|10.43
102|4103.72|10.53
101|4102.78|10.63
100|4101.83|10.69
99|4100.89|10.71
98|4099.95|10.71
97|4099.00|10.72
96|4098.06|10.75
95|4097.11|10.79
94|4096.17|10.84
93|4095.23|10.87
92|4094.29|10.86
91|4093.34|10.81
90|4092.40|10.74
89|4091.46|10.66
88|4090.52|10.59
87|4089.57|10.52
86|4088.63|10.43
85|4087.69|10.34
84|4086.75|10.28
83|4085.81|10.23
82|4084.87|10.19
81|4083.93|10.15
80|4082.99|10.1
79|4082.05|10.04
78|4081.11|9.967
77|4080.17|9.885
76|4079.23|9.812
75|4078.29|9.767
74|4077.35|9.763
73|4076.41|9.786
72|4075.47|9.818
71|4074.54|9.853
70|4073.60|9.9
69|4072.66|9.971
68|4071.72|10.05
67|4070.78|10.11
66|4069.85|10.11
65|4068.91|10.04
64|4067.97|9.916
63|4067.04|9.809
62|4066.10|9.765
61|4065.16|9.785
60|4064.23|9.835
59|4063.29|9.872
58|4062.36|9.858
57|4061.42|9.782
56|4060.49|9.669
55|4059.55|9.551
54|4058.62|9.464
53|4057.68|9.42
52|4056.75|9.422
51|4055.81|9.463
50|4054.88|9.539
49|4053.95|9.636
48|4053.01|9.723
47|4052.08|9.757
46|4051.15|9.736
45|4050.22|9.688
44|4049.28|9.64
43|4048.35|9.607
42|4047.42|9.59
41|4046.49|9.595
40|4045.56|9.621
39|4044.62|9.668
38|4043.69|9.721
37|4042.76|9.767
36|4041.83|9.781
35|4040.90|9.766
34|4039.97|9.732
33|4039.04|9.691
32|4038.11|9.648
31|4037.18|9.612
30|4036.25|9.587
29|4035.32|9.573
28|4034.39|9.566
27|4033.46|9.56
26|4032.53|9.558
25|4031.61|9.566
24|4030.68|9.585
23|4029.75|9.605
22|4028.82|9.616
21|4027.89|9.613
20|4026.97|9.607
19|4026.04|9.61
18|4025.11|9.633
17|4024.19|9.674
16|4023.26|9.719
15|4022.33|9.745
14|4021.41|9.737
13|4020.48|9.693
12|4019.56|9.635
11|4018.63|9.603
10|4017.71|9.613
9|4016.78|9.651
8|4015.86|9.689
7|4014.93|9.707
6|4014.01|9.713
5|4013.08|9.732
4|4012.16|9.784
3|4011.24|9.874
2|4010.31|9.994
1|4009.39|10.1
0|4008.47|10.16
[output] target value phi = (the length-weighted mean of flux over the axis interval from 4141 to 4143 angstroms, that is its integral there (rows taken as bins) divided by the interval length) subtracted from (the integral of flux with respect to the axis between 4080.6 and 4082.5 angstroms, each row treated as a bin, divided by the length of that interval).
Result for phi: 0.6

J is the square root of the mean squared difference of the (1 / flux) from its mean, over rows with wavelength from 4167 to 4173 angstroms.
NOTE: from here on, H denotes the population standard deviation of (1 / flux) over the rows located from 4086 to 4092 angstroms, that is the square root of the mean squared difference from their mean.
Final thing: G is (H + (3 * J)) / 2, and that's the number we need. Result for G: 0.0018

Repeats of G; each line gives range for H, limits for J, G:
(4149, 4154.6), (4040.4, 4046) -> 0.0011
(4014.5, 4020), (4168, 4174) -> 0.0009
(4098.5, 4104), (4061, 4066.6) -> 0.0009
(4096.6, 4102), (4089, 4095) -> 0.0017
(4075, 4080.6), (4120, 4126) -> 0.0026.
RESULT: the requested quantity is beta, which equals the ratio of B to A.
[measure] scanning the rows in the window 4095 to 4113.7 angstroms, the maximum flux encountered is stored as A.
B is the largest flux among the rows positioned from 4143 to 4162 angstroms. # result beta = 0.88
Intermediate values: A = 10.87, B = 9.543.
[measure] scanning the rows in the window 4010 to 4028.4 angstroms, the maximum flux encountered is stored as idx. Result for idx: 9.994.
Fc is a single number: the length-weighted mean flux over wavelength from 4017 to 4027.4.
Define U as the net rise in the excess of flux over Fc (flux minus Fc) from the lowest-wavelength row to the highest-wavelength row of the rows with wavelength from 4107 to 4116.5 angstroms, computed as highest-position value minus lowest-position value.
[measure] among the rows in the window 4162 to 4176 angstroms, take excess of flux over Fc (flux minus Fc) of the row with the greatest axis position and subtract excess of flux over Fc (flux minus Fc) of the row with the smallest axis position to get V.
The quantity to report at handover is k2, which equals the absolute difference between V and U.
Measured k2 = 0.3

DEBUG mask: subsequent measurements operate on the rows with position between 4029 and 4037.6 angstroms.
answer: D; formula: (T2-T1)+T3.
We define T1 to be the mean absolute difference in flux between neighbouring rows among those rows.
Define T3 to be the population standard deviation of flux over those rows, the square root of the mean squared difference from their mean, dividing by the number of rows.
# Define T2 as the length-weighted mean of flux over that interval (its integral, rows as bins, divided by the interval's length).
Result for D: 9.58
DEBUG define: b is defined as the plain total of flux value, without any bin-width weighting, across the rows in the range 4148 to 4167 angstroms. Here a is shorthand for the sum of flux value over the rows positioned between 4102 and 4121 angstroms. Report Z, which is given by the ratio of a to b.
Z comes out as 1.1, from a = 210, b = 187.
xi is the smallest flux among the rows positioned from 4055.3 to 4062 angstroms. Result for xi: 9.42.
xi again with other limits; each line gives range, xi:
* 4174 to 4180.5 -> 9.086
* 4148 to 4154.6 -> 9.464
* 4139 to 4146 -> 9.364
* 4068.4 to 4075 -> 9.853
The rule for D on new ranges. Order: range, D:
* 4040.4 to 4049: 9.73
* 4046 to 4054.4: 9.69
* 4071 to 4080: 9.91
